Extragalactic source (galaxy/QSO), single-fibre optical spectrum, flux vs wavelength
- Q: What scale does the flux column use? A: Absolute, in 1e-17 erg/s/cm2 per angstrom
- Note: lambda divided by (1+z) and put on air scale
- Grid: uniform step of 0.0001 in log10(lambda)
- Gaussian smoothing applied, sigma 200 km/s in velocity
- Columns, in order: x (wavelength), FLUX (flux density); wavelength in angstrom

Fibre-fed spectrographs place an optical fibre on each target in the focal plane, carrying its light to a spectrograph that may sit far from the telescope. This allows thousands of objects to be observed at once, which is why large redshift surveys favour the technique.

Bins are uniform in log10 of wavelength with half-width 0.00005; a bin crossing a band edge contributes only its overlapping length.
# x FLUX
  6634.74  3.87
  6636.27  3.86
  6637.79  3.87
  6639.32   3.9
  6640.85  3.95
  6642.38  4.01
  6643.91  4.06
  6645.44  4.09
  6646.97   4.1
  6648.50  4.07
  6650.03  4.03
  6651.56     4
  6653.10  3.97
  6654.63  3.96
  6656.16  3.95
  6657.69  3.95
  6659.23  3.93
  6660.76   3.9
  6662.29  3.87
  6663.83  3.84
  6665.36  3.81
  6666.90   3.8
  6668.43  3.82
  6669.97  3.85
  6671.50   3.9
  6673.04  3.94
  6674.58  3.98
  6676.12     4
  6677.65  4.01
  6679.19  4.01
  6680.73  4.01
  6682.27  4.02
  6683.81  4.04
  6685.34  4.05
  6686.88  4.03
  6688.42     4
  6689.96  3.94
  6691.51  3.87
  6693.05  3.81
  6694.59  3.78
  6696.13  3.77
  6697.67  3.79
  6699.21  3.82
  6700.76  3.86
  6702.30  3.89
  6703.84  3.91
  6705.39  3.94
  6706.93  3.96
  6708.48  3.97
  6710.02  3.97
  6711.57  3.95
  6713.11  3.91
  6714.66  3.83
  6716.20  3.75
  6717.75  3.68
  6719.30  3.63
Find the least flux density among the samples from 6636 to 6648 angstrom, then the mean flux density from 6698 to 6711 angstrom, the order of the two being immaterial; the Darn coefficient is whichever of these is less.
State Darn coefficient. 3.86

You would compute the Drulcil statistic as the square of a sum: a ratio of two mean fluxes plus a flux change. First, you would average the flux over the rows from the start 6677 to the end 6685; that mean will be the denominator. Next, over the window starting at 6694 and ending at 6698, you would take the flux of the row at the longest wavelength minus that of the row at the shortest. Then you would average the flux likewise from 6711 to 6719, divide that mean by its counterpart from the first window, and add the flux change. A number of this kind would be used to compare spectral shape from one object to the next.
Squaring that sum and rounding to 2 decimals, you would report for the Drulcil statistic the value 0.92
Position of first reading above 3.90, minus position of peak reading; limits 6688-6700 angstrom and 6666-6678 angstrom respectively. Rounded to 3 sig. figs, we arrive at 10.8 angstrom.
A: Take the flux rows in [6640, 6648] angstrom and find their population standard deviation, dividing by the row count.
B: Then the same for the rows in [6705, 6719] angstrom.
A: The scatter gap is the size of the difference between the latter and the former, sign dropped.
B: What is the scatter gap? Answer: 0.045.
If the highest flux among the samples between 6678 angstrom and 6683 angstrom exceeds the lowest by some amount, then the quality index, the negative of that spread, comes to -0.010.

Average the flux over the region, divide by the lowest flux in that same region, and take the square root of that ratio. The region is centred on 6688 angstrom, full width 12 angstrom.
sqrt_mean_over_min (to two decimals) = 1.02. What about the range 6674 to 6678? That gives 1.00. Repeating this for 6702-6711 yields 1.01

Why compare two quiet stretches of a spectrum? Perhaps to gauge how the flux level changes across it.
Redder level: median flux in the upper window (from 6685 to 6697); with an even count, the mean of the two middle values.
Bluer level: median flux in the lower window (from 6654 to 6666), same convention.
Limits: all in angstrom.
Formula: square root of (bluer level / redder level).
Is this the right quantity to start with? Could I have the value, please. 1.00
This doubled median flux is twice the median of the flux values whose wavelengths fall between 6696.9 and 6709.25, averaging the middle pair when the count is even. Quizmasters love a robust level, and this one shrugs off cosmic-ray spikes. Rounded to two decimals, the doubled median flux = 7.80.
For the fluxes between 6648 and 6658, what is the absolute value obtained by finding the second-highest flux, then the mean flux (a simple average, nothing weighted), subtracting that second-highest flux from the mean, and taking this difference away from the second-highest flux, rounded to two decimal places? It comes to 4.07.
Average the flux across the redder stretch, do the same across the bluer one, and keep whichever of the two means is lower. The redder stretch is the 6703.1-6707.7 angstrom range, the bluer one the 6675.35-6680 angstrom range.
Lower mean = 3.94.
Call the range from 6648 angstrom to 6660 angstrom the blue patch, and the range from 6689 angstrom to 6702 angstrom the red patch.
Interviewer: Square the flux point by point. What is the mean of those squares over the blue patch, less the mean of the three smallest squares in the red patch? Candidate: 1.6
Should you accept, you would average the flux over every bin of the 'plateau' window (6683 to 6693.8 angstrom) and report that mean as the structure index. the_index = 3.96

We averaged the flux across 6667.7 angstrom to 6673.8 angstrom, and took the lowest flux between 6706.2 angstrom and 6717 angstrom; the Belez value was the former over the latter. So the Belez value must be 1.034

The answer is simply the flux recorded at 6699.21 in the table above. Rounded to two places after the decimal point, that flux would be 3.82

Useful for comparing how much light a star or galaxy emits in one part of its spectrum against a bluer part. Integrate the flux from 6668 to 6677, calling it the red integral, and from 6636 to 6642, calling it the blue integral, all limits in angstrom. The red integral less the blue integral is 12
